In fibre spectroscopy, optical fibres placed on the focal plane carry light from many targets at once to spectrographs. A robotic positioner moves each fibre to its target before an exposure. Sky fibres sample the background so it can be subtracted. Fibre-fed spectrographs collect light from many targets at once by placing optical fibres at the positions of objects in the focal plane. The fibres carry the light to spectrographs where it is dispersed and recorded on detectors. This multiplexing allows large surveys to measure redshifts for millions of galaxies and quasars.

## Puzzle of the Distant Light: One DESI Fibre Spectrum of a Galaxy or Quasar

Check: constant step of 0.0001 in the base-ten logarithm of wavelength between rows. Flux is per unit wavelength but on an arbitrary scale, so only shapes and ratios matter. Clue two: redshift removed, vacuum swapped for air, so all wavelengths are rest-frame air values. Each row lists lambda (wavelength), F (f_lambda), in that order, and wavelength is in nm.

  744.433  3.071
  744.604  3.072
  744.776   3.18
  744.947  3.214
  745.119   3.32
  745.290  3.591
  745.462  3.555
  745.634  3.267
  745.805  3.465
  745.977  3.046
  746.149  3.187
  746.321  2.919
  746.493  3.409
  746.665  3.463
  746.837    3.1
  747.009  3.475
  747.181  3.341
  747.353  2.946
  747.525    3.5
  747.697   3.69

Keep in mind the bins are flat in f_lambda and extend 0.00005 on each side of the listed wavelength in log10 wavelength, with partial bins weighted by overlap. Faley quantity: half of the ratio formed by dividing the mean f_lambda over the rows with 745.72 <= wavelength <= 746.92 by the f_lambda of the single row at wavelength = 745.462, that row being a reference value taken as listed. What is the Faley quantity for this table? 0.454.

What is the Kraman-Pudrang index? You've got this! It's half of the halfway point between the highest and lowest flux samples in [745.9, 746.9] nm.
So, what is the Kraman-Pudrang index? 1.60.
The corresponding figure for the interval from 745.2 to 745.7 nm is 1.71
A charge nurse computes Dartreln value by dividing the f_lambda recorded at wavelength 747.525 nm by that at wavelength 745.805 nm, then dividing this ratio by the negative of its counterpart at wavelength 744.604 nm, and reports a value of -0.329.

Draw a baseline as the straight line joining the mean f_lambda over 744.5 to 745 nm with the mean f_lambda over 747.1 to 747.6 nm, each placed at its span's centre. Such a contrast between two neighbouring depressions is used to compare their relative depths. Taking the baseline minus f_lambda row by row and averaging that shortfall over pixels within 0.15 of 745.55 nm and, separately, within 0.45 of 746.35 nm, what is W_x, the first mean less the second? -0.24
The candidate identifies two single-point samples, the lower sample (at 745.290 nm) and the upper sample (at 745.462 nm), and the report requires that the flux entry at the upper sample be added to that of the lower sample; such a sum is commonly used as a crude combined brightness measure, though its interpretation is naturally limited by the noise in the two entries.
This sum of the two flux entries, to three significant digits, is 7.15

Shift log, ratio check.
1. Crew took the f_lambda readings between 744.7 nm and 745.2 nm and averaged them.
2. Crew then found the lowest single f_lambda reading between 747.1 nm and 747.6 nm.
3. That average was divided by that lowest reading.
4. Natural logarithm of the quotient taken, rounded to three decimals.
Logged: 0.095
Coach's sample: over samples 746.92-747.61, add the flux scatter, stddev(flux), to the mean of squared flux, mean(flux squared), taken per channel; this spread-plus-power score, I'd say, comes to 11.3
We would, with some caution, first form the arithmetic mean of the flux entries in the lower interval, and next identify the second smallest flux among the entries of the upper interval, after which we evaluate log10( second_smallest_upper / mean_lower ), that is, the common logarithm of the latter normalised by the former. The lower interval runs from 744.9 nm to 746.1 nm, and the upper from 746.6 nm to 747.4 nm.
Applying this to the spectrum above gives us -0.034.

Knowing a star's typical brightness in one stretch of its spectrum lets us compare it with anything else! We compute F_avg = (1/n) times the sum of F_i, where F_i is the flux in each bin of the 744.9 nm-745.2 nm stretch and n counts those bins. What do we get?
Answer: 3.27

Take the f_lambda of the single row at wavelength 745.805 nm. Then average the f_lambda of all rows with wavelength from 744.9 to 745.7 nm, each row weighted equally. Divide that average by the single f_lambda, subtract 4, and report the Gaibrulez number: -3.02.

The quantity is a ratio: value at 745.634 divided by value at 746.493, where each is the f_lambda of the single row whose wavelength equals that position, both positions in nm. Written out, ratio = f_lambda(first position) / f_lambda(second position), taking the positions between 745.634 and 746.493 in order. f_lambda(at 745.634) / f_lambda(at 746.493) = 0.96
